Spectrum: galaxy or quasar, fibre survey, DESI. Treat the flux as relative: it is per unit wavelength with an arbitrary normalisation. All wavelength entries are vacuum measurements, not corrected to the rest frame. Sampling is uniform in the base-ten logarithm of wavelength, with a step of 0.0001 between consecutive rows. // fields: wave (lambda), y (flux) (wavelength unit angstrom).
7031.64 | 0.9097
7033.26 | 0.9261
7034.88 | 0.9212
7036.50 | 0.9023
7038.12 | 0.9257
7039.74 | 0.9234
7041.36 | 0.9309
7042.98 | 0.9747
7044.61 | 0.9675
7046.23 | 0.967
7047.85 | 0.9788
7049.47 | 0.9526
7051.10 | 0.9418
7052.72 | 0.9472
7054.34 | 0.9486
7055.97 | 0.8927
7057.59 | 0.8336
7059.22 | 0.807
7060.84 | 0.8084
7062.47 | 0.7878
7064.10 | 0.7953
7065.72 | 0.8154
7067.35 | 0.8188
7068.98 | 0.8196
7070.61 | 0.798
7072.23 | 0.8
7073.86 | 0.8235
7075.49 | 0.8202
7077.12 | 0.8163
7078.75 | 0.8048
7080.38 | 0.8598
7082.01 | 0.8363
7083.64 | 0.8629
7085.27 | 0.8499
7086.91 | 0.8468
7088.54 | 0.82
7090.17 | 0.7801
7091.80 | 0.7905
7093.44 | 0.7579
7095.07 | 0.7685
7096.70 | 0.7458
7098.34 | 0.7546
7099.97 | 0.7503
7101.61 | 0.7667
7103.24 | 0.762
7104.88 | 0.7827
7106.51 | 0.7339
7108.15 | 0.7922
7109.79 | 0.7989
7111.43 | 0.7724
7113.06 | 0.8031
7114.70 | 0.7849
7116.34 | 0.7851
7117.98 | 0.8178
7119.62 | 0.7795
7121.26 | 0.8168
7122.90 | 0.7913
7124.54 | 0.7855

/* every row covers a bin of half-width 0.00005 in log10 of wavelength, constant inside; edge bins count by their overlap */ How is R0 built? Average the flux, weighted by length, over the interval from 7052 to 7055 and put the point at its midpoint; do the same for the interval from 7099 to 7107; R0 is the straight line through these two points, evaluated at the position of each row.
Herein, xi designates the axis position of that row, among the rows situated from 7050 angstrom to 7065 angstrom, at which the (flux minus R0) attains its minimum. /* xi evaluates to 7062.47 angstrom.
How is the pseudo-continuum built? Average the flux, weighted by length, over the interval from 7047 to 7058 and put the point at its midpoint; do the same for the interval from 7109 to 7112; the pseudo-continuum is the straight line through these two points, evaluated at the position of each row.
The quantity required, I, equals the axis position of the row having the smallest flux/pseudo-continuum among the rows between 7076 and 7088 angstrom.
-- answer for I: 7078.75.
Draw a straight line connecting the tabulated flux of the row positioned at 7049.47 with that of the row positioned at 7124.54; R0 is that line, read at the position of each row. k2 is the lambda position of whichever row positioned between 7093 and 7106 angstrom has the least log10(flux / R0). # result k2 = 7096.70 angstrom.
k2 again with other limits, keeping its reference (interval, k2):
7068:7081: 7070.61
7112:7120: 7114.70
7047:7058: 7057.59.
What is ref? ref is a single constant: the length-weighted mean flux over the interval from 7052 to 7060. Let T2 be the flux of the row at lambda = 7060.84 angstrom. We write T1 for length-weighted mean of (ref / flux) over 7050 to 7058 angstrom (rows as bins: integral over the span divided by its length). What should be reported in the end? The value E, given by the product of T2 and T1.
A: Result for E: 0.78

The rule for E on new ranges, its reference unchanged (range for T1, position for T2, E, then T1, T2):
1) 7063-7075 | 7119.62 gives 0.85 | 1.09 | 0.7795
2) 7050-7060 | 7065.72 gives 0.81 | 0.99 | 0.8154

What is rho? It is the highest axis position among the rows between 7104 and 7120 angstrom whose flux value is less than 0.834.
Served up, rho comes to 7119.62 angstrom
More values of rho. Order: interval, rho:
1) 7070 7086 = 7078.75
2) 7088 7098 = 7096.70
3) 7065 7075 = 7073.86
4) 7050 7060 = 7059.22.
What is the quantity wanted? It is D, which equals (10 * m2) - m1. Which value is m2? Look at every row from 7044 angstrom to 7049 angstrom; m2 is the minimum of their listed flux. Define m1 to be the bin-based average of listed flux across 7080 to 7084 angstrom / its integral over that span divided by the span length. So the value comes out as 8.82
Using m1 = 0.85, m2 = 0.967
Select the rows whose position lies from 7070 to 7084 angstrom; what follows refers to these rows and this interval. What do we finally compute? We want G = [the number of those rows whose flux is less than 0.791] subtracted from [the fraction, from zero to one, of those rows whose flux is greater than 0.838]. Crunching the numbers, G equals 0.2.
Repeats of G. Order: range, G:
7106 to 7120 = -5.0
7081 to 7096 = -3.7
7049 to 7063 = -0.4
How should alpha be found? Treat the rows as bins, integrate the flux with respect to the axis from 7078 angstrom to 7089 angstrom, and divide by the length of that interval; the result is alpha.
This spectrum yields 0.84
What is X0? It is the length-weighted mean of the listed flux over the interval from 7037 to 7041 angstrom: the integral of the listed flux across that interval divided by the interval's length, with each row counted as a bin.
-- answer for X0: 0.92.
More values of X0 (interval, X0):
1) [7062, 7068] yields 0.80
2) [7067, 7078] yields 0.81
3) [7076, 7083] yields 0.83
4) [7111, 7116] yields 0.79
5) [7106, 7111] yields 0.78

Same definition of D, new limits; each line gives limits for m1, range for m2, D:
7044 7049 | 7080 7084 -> 7.39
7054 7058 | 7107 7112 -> 6.83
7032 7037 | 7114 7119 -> 6.93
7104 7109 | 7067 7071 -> 7.21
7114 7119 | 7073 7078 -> 7.37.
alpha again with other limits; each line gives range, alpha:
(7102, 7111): 0.77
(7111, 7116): 0.79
